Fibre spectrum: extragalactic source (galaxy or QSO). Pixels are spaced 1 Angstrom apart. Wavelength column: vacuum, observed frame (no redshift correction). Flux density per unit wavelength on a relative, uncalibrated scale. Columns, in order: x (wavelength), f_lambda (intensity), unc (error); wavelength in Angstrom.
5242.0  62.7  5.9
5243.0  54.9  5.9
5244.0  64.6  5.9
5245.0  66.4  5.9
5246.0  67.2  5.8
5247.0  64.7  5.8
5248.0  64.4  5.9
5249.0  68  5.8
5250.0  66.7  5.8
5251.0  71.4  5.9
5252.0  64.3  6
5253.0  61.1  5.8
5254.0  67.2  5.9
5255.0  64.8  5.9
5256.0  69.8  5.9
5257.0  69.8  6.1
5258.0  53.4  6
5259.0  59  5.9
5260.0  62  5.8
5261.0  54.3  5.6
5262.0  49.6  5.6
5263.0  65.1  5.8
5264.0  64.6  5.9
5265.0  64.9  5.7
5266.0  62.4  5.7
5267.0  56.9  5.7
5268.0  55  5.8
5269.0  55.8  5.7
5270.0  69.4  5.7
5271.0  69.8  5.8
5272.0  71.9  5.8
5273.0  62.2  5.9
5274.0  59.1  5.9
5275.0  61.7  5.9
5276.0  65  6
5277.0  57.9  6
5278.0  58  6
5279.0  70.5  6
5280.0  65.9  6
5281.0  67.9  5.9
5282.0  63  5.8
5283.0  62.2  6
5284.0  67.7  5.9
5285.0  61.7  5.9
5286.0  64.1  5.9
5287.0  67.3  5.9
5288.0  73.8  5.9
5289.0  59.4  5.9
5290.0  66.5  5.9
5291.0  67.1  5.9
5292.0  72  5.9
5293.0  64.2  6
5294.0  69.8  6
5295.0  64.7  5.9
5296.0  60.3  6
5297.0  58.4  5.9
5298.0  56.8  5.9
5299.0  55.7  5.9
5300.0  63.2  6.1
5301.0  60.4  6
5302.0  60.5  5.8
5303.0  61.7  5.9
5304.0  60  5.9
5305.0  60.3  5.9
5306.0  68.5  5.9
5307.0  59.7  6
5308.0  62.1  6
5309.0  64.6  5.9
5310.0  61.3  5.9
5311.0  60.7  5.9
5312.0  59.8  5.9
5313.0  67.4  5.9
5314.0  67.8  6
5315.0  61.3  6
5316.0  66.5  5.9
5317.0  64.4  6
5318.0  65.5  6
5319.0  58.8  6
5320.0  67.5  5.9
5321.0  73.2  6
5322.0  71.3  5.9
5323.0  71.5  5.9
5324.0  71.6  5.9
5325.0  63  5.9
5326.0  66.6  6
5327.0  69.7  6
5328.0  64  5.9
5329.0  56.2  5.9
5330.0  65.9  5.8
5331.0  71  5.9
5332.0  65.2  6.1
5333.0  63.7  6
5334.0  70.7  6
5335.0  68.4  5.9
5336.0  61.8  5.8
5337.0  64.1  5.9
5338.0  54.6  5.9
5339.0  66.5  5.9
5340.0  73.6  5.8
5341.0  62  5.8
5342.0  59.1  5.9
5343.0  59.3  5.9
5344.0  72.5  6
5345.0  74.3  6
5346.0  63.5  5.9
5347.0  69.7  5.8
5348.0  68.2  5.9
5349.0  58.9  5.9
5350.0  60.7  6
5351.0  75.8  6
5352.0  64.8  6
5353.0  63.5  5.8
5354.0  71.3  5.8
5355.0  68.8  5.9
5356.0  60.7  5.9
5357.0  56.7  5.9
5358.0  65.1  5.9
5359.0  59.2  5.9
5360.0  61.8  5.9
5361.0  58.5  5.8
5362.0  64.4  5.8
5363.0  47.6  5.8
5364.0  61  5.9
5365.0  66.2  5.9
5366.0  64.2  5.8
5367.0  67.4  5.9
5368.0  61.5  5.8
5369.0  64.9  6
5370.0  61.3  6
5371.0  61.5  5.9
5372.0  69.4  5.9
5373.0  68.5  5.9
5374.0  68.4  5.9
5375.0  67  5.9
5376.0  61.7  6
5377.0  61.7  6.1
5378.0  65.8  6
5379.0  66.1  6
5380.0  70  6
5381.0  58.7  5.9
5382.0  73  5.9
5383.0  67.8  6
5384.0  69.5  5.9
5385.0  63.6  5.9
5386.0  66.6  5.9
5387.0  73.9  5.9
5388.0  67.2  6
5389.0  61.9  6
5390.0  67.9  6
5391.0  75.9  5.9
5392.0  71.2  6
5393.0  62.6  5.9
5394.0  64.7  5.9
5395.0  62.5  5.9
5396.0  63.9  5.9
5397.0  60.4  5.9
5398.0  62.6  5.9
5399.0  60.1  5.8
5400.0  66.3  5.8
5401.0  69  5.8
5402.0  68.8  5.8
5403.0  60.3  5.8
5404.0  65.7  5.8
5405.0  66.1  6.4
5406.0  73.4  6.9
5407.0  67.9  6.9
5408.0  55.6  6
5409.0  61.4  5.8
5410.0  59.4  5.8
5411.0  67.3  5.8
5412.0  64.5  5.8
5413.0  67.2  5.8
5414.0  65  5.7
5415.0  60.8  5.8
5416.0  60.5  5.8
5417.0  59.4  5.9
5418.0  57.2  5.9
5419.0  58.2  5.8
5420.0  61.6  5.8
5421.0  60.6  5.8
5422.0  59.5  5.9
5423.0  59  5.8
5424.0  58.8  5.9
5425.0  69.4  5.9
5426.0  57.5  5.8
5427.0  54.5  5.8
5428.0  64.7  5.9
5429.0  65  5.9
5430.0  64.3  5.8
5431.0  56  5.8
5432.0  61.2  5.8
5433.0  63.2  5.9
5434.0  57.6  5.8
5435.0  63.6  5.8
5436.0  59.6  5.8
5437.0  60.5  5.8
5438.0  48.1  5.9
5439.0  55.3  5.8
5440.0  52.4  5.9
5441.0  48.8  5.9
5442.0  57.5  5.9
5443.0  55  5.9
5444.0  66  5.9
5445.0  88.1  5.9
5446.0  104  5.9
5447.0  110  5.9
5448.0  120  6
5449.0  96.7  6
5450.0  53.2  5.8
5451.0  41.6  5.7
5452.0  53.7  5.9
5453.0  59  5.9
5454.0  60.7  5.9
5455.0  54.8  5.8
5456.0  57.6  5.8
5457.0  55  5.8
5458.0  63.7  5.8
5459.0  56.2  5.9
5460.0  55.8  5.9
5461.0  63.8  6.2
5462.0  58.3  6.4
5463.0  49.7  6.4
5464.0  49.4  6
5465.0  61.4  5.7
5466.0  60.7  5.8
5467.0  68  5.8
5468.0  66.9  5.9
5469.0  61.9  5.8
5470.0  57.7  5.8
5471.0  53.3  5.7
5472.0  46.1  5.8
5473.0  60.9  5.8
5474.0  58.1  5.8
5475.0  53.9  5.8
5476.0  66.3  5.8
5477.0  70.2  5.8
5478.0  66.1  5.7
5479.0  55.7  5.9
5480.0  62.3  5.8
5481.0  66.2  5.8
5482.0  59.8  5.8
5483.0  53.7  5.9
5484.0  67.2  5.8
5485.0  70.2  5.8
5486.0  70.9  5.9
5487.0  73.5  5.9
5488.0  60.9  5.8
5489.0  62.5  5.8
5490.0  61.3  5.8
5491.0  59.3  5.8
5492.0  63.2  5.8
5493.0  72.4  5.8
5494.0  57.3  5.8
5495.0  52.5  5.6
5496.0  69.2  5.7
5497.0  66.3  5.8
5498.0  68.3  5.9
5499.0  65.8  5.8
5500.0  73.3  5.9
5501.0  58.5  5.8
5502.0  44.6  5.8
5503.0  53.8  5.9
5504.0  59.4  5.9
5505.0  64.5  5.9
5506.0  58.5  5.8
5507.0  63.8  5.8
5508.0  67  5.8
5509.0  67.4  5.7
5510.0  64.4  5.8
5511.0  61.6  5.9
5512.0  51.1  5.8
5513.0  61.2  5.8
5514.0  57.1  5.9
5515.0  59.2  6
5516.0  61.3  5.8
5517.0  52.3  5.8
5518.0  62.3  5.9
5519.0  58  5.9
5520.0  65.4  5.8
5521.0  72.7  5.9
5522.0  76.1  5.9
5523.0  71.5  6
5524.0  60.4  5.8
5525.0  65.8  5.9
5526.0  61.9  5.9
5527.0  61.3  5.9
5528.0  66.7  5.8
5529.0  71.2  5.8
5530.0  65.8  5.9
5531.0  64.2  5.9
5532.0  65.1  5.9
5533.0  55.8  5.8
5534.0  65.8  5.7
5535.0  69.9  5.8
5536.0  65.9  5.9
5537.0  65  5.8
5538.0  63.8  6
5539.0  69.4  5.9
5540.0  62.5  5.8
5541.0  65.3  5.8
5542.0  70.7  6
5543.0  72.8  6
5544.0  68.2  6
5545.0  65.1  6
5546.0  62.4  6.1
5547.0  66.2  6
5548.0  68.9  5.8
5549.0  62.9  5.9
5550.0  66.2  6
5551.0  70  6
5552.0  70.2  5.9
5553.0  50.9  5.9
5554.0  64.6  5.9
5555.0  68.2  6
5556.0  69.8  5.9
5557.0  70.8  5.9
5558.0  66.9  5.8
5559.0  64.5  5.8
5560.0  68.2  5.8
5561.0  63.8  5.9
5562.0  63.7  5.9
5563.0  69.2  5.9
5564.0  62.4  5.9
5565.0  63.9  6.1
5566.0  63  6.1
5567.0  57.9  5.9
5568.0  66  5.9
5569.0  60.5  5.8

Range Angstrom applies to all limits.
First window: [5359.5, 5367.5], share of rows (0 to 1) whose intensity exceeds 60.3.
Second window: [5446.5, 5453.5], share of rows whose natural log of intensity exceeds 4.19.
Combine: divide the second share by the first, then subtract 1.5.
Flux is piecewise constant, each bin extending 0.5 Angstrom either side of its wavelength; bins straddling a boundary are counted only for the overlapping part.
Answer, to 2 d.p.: -0.93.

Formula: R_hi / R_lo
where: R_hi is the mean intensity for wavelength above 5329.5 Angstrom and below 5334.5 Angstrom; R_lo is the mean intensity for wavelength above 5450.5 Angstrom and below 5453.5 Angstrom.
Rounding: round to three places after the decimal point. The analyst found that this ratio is 1.308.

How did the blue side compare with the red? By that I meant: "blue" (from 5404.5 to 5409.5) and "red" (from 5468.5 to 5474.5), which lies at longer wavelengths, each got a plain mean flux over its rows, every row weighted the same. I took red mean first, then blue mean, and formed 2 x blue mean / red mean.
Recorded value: 2.30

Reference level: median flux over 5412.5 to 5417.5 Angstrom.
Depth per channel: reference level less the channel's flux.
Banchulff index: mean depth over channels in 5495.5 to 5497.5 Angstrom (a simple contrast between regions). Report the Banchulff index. -7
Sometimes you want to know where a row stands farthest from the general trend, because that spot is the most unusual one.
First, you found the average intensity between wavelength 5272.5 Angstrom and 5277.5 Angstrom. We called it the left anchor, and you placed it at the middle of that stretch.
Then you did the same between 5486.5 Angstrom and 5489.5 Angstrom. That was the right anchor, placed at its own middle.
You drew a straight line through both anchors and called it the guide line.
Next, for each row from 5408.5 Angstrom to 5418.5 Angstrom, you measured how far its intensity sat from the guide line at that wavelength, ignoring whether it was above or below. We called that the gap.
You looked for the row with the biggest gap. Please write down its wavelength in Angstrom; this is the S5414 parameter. 5418.0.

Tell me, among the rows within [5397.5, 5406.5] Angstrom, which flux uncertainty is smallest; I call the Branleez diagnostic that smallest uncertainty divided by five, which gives 1.16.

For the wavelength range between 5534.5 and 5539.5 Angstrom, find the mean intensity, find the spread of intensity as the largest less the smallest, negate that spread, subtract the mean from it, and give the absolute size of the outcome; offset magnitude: 73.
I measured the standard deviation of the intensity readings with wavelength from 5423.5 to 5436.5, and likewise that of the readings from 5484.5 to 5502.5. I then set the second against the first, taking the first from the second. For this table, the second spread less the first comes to 3.4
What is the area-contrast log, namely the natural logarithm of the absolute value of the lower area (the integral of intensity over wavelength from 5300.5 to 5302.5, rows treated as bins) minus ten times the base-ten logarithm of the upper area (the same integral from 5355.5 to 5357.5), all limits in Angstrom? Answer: 4.61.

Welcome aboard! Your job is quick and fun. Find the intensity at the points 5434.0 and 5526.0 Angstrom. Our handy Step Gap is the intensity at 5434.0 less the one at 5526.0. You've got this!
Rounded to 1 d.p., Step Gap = -4.3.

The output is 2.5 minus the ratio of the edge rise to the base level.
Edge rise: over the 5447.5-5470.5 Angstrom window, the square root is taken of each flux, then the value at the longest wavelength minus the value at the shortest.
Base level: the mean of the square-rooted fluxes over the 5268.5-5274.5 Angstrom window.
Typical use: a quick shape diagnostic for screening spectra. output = 2.92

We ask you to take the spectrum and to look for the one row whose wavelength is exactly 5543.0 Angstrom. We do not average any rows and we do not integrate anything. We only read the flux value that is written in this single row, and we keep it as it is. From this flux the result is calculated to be 72.8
